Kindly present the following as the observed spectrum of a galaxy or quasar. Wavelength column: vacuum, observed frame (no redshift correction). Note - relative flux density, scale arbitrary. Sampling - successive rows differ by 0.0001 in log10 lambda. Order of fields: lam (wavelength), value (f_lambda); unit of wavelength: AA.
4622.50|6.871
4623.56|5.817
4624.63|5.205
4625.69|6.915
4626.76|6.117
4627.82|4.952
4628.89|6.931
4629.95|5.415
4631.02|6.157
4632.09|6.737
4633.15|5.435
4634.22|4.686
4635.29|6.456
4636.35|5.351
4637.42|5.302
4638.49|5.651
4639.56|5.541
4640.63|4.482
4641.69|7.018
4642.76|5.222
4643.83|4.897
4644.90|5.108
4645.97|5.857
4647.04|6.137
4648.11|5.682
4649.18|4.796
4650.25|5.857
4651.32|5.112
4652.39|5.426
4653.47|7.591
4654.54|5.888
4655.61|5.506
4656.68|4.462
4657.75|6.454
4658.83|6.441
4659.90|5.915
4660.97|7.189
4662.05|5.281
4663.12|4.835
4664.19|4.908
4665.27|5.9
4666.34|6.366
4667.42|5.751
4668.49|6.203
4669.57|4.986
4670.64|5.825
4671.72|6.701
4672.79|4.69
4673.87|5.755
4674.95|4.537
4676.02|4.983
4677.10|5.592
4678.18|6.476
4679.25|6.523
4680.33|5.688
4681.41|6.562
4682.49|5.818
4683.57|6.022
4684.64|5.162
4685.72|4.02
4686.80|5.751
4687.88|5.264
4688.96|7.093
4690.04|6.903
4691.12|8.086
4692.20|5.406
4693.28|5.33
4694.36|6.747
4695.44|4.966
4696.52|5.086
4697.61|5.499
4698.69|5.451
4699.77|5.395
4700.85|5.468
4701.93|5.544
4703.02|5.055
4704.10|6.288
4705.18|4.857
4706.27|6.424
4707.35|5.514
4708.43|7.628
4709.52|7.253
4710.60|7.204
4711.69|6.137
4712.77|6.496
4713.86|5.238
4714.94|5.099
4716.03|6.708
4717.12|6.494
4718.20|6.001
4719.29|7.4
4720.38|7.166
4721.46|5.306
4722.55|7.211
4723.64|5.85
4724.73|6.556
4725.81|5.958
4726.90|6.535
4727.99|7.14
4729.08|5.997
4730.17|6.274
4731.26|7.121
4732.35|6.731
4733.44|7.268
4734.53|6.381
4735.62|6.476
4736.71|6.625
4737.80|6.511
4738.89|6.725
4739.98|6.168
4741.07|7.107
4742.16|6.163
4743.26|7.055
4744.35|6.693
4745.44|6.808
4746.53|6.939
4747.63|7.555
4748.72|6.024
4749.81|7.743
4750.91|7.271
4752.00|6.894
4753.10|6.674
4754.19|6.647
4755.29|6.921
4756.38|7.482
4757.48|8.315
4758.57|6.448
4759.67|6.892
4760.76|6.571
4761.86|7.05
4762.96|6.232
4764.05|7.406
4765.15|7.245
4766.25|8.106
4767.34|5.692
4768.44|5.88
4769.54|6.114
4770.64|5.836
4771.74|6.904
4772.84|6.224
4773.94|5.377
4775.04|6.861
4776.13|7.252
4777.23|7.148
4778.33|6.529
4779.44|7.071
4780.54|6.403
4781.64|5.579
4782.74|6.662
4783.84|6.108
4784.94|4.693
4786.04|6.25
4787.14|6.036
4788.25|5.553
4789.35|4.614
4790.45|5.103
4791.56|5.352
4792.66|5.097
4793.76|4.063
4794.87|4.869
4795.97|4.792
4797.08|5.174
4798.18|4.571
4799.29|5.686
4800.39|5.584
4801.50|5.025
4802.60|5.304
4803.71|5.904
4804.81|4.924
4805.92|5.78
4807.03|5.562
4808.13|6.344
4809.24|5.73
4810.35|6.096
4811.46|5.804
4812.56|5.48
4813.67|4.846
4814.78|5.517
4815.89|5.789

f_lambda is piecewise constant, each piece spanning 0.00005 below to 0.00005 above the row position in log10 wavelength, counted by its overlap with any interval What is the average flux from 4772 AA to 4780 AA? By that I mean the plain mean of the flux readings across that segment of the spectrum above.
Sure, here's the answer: 6.6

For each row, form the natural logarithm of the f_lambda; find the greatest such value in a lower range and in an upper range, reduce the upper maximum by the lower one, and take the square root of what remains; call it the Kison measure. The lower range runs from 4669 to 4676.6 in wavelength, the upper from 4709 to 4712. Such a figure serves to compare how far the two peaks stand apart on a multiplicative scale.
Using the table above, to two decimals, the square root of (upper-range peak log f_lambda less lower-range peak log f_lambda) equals 0.28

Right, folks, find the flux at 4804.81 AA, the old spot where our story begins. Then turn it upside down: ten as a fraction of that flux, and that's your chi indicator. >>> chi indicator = 2.0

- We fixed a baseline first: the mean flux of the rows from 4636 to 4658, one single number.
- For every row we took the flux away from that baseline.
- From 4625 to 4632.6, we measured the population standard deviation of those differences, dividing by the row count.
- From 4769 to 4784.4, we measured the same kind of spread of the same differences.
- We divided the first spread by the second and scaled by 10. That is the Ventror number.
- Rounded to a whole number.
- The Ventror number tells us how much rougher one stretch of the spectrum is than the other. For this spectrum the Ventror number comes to 12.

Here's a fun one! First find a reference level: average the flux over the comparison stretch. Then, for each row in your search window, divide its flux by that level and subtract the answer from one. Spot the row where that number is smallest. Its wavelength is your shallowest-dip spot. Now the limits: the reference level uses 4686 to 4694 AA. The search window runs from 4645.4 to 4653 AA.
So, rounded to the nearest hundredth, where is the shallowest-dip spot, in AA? 4647.04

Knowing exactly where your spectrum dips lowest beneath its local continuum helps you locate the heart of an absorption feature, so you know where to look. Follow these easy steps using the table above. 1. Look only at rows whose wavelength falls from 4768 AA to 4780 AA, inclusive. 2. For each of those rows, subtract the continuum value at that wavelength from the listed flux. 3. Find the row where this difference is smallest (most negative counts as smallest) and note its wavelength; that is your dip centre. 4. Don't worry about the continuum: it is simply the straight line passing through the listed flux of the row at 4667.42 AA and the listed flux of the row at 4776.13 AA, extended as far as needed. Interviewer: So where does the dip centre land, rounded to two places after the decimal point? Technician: 4773.94 AA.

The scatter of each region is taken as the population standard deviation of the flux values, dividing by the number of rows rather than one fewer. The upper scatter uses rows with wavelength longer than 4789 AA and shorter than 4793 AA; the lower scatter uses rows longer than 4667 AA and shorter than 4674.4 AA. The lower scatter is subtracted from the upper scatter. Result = -0.37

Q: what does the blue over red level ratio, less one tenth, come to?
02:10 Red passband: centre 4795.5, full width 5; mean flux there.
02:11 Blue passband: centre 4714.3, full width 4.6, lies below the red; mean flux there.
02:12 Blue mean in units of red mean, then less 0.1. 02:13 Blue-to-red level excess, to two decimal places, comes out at 1.15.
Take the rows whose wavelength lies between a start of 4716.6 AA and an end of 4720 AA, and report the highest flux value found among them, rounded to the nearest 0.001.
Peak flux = 7.400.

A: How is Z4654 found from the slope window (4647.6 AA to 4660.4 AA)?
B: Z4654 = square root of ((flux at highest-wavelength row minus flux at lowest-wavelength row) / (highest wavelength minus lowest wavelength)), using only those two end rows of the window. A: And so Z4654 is 0.1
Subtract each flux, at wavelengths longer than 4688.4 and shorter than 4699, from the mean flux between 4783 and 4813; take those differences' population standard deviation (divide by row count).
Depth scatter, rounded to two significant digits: 1.0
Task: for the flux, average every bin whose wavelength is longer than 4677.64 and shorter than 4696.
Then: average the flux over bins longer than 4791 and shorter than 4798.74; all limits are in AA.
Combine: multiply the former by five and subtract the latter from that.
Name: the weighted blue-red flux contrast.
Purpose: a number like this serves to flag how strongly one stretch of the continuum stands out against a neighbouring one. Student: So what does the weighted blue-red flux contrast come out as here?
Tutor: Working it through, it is 25.1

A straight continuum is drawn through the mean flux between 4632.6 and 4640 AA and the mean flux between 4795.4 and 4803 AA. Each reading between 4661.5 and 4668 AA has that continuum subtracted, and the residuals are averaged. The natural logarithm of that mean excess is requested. -2.6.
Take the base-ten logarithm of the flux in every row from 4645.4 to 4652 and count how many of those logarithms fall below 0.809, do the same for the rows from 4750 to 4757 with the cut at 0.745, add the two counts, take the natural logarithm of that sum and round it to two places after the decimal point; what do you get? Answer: 1.79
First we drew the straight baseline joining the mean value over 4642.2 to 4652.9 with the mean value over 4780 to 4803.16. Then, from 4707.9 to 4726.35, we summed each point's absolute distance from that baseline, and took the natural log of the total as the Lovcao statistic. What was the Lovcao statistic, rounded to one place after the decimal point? 3.0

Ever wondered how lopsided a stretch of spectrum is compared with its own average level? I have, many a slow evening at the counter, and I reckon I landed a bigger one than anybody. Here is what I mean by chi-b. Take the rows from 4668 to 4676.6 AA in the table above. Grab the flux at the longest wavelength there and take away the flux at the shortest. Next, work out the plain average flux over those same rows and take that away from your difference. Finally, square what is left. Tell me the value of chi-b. 45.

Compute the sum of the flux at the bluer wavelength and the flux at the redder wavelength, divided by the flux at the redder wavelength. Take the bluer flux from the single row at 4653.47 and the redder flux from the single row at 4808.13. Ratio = 2.20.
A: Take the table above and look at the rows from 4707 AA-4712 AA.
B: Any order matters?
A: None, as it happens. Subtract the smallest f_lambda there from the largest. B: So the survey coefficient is 2.1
